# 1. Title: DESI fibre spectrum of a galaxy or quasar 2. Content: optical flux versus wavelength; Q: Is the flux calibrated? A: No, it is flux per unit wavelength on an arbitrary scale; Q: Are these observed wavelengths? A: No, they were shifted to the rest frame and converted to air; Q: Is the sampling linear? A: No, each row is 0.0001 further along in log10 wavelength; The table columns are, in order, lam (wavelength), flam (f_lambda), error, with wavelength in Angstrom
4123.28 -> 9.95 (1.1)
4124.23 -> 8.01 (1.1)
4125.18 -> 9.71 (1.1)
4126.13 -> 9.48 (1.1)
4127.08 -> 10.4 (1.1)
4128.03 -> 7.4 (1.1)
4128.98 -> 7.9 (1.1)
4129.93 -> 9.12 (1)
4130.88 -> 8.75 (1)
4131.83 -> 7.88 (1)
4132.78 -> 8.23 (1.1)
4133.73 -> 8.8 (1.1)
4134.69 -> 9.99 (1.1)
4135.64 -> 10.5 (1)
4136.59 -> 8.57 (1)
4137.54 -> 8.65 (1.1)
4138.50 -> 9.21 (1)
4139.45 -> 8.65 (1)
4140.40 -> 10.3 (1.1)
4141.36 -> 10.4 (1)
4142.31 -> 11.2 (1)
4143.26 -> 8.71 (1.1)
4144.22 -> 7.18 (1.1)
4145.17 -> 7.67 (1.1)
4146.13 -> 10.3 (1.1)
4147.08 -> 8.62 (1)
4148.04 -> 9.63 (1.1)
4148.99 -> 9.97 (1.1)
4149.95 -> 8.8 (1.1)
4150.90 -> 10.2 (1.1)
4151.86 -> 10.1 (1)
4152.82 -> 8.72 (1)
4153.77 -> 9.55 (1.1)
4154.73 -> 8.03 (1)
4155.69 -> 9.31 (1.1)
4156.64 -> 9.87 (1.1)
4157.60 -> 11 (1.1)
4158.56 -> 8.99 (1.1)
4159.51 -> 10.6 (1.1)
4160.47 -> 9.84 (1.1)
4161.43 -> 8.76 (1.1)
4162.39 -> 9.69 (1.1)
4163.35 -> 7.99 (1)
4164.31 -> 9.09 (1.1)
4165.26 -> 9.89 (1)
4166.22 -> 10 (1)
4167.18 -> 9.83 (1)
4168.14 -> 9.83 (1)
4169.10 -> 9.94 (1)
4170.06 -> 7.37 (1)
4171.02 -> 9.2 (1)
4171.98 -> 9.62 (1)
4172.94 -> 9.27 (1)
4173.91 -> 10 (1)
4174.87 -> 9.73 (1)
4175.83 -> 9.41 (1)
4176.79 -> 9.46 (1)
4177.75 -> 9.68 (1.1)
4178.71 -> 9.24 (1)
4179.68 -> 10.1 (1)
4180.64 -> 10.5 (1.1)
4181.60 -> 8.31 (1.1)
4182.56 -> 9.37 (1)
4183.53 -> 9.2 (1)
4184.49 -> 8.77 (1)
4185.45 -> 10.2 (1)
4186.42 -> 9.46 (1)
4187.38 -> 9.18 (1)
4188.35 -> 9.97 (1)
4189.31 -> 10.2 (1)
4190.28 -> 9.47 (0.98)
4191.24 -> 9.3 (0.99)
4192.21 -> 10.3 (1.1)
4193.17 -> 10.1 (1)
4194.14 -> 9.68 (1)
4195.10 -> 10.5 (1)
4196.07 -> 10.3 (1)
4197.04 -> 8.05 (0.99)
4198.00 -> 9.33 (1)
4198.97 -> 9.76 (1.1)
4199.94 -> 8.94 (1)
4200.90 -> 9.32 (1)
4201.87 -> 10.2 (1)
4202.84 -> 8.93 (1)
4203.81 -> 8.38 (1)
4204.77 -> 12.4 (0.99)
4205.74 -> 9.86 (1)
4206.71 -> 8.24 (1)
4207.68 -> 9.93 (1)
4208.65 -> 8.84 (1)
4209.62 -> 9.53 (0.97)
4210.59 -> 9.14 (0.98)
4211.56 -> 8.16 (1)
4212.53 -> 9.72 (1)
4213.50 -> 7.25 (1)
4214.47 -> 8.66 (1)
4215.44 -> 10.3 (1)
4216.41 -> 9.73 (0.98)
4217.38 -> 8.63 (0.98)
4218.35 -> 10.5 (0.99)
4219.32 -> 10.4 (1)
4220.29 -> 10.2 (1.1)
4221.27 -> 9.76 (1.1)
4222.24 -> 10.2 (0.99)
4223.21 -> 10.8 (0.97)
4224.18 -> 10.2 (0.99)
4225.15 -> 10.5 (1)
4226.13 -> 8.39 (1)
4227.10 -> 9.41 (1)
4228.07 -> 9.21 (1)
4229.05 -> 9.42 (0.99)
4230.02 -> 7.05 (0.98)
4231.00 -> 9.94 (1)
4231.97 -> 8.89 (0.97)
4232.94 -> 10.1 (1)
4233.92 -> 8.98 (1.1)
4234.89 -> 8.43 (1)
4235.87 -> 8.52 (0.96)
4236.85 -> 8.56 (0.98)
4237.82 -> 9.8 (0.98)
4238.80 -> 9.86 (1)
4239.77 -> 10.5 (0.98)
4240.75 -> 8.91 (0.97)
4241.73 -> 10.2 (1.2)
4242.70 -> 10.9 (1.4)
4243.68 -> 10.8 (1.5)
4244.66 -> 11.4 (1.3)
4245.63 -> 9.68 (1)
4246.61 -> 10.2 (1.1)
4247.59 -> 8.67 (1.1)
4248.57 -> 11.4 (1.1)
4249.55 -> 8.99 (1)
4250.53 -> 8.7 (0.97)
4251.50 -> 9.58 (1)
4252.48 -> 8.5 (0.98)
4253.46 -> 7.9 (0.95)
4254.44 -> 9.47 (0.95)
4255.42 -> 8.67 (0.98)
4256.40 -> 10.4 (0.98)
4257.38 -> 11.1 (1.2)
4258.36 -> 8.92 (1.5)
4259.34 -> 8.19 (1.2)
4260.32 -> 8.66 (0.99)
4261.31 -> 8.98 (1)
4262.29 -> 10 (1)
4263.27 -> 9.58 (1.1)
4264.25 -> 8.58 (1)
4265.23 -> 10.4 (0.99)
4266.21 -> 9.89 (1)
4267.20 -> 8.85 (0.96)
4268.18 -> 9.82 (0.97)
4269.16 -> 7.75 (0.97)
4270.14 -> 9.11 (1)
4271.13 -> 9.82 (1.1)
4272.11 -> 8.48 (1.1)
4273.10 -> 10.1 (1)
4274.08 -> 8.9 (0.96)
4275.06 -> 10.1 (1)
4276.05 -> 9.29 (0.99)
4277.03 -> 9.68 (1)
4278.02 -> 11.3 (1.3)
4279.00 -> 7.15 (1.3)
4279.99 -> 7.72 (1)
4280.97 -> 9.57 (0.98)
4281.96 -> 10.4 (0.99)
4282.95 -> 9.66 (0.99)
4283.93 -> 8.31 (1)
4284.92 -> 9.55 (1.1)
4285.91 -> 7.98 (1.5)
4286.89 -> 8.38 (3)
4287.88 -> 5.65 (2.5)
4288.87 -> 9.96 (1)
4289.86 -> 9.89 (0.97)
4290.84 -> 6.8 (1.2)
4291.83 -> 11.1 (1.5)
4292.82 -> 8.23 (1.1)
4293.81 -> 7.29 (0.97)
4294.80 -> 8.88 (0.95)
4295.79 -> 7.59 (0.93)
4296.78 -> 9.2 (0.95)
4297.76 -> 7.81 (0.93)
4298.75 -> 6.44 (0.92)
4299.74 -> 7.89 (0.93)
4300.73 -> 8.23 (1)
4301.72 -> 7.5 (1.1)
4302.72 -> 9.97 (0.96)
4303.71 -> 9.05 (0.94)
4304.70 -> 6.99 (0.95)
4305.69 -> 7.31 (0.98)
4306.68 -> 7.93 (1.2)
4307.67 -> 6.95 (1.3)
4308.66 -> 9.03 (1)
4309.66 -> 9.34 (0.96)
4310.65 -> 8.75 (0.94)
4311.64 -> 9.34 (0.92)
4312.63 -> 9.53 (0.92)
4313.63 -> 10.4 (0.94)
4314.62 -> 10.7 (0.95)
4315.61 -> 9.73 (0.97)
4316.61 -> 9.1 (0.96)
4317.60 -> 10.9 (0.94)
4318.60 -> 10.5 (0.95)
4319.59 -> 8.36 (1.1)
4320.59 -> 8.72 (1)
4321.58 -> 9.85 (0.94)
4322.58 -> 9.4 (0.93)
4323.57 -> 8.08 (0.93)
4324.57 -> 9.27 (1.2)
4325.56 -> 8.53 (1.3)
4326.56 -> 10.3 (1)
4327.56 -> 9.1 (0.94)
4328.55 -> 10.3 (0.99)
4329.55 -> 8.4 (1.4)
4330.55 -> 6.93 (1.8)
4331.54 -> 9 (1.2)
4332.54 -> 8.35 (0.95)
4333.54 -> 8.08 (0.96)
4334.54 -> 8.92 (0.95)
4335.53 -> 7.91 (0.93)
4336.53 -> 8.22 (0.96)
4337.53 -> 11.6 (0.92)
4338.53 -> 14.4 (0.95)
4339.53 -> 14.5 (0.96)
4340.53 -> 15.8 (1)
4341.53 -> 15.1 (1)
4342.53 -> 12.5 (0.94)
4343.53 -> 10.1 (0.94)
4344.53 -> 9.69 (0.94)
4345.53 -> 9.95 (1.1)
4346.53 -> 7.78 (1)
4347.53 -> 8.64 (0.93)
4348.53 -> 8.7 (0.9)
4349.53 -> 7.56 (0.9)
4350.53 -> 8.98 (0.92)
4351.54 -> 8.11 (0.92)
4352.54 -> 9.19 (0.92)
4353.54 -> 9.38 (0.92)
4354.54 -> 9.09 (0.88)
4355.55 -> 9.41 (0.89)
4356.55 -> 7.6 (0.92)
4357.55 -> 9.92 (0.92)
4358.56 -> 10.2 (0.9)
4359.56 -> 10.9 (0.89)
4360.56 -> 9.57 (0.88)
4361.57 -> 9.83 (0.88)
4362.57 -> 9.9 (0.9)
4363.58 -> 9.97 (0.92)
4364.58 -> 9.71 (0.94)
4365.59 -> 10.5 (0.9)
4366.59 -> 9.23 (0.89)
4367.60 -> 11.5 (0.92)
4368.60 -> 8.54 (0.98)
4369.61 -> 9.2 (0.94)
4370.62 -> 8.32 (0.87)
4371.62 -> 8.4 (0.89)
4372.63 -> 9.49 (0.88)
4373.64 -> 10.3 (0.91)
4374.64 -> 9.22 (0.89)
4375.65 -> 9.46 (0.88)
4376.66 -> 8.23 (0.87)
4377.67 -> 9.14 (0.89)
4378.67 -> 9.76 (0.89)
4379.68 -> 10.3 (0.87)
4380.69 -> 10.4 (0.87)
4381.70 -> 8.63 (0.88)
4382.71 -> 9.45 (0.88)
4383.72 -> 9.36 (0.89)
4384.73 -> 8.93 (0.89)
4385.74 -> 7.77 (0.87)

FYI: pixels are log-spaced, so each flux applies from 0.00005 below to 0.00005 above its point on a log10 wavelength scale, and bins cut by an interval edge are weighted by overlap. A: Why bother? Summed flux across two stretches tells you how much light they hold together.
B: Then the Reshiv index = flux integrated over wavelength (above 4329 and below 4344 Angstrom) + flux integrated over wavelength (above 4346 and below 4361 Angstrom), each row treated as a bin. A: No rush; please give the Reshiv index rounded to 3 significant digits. 295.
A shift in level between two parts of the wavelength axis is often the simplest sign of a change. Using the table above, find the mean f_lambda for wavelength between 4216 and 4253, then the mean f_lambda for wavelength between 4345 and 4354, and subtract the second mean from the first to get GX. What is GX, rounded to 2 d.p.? 0.93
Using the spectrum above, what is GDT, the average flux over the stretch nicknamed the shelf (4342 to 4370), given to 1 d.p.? 9.5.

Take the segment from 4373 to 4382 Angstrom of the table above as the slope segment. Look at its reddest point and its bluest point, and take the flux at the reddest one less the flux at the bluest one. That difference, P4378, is -1.7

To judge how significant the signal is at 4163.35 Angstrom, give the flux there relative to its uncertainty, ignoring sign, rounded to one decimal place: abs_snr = 8.0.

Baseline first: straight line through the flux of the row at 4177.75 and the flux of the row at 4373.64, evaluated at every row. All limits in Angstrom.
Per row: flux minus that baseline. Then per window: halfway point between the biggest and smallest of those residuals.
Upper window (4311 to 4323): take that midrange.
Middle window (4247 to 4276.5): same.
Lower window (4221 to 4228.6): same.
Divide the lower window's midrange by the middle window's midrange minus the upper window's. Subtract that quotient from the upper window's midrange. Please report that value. 1.2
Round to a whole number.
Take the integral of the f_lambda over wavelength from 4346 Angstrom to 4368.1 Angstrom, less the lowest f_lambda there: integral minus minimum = 199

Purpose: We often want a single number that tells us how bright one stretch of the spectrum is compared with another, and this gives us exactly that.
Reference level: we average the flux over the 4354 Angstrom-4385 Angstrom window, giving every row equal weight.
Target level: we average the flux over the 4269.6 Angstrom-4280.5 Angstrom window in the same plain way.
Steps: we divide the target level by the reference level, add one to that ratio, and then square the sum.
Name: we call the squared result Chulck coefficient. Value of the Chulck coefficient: 3.89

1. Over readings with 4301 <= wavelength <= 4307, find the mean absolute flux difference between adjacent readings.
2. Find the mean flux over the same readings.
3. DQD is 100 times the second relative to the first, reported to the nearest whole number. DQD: 636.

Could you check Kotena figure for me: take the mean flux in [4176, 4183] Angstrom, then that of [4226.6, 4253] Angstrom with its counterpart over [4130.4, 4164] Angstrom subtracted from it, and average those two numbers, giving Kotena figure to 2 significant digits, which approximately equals 4.9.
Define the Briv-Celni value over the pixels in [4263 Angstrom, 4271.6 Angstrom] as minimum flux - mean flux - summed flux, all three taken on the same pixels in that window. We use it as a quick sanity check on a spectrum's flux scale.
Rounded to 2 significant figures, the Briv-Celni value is -85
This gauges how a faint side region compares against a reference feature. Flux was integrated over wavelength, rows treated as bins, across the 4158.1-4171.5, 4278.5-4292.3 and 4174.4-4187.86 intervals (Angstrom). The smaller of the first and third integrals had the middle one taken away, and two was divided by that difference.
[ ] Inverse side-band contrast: 0.39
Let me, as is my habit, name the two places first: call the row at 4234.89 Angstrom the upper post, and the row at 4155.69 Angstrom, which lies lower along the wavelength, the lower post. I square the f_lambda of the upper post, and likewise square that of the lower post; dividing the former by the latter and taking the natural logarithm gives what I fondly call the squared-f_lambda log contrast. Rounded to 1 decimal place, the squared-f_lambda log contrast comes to -0.2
